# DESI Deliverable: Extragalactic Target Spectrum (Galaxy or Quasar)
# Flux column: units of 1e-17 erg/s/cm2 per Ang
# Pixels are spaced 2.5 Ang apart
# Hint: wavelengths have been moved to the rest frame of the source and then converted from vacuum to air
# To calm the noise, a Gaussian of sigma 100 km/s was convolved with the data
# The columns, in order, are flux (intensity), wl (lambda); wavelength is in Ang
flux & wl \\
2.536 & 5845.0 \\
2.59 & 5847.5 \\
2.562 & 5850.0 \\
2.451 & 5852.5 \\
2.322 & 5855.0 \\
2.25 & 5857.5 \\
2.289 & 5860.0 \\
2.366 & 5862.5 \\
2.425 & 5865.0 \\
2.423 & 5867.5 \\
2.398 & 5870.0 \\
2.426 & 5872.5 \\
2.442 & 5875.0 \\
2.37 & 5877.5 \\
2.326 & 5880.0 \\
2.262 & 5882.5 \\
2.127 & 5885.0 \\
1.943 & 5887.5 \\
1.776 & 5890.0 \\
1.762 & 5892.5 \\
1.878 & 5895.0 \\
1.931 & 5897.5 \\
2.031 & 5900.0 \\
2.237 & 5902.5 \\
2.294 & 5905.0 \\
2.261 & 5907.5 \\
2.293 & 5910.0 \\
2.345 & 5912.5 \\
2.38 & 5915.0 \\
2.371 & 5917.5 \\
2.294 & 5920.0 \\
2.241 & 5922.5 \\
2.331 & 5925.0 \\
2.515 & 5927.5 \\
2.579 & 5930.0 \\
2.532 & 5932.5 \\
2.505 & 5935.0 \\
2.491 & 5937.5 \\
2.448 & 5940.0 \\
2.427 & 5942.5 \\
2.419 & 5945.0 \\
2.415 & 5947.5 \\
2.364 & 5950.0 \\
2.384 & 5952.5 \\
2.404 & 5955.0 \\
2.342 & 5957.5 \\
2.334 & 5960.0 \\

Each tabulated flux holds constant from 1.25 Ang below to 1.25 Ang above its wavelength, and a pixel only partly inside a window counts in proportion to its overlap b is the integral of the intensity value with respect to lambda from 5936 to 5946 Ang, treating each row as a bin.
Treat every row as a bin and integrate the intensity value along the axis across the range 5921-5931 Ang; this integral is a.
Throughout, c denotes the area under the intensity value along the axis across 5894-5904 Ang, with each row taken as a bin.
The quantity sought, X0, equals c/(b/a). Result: 20.0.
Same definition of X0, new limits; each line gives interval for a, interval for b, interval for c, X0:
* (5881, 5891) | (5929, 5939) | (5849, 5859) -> 19.3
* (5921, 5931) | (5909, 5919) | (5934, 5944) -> 25.3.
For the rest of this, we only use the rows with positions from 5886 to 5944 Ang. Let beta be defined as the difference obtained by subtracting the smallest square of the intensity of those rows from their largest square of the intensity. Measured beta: 3.5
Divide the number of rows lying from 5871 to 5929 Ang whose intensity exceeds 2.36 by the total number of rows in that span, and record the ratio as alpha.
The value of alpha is 0.3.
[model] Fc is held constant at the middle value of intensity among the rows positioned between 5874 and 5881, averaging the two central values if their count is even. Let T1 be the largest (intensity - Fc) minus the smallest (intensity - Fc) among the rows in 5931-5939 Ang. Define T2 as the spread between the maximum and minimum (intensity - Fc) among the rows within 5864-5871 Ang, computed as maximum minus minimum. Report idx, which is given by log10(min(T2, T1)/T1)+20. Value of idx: 19.8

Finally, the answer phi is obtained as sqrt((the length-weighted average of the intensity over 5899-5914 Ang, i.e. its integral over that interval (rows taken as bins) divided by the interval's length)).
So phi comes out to 1.50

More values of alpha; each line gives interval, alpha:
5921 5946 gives 0.8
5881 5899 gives 0.0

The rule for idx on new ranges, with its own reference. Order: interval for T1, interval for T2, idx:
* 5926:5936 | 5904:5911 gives 19.6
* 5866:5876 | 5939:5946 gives 19.8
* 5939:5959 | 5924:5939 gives 20.0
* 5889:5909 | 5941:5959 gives 19.2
